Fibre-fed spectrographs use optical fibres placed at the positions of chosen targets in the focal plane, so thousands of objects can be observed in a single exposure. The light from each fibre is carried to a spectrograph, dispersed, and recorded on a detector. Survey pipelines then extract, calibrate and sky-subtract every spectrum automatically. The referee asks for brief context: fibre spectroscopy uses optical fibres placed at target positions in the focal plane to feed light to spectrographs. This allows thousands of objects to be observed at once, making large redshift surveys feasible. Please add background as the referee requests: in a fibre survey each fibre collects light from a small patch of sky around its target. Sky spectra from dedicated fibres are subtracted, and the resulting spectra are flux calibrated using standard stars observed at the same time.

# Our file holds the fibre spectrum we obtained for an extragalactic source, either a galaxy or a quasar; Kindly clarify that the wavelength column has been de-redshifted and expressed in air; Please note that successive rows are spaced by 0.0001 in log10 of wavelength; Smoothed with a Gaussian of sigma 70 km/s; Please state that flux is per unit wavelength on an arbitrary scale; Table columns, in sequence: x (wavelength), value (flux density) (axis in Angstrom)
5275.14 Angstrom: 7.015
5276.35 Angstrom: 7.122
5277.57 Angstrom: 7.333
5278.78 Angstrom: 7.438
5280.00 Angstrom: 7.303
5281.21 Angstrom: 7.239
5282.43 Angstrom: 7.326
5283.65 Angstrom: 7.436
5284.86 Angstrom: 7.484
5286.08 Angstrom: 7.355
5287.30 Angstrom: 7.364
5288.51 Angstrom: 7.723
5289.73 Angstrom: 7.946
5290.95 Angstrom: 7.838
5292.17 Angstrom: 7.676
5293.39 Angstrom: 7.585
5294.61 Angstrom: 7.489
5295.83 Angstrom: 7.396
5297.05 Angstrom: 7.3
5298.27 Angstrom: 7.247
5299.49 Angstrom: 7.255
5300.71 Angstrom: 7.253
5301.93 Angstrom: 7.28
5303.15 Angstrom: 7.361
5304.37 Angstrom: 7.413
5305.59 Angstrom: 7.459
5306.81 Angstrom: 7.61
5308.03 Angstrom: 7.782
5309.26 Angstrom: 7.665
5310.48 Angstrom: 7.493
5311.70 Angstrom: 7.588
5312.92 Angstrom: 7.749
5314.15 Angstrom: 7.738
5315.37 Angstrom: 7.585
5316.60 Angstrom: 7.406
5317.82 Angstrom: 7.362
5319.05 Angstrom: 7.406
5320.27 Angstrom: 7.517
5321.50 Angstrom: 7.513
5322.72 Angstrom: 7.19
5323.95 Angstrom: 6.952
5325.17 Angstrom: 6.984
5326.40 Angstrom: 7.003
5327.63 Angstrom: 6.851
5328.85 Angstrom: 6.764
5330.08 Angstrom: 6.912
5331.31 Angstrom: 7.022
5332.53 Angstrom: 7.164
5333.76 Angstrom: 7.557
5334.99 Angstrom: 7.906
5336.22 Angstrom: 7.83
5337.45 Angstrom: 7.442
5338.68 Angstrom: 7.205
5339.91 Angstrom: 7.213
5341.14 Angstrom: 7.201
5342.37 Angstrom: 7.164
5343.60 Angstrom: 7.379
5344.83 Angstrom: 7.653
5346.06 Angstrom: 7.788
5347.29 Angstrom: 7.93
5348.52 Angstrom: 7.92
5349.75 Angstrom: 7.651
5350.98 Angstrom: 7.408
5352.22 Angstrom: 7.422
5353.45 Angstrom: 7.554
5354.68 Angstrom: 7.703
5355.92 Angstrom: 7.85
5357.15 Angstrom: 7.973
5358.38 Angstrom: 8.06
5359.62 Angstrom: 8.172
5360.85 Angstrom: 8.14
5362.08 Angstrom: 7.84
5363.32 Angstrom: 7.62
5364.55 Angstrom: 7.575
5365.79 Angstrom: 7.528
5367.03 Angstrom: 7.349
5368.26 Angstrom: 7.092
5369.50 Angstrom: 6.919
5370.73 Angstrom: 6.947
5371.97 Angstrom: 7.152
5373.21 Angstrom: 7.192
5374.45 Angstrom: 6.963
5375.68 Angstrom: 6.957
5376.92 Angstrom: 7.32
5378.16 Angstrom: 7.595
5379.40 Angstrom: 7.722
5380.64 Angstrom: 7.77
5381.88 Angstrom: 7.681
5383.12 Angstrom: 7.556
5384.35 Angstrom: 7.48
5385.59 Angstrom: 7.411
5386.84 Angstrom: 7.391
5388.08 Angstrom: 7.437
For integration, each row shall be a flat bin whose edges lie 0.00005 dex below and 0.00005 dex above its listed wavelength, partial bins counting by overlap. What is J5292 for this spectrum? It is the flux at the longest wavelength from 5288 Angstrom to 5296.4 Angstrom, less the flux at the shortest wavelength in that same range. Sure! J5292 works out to -0.3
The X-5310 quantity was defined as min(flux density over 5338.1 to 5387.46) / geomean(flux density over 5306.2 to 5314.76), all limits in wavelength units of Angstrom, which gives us 0.90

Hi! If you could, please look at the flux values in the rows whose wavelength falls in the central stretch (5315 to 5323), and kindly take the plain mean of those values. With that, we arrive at 7.43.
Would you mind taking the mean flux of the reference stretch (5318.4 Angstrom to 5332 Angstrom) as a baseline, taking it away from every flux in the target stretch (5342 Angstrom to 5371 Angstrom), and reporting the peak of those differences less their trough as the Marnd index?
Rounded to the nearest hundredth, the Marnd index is 1.25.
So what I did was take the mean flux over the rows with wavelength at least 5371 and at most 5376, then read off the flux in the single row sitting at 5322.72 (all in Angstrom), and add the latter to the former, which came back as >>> 14.3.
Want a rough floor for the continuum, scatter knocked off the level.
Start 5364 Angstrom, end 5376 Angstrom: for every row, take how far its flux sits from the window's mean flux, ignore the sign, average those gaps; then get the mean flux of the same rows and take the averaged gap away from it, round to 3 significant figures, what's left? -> 6.97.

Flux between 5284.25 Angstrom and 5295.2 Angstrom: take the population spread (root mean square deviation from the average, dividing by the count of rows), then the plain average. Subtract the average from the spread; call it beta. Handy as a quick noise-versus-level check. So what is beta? -7.4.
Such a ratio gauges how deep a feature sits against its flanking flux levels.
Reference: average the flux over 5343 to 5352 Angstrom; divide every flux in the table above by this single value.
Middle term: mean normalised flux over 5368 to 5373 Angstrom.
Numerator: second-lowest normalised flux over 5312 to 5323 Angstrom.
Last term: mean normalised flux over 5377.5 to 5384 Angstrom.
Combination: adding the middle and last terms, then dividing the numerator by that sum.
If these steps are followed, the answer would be 0.501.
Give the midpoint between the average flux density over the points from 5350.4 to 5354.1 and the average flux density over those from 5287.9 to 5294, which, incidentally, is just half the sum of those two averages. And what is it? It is 7.61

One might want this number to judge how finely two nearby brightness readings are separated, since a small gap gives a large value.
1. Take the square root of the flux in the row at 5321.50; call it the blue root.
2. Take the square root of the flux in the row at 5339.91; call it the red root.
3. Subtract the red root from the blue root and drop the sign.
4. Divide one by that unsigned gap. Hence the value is 18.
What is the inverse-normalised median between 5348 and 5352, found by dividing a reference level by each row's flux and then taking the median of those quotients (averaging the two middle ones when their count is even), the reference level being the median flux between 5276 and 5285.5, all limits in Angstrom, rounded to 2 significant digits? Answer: 0.96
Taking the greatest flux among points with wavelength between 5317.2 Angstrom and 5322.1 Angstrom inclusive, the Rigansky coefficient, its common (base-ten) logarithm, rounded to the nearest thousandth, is 0.876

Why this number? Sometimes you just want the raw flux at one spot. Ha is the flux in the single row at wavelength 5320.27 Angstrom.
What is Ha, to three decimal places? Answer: 7.517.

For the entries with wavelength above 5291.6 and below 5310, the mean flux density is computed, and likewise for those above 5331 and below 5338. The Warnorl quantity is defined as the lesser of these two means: 7.45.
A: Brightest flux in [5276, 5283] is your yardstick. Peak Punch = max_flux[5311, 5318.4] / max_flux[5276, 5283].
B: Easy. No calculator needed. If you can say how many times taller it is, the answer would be 1.042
